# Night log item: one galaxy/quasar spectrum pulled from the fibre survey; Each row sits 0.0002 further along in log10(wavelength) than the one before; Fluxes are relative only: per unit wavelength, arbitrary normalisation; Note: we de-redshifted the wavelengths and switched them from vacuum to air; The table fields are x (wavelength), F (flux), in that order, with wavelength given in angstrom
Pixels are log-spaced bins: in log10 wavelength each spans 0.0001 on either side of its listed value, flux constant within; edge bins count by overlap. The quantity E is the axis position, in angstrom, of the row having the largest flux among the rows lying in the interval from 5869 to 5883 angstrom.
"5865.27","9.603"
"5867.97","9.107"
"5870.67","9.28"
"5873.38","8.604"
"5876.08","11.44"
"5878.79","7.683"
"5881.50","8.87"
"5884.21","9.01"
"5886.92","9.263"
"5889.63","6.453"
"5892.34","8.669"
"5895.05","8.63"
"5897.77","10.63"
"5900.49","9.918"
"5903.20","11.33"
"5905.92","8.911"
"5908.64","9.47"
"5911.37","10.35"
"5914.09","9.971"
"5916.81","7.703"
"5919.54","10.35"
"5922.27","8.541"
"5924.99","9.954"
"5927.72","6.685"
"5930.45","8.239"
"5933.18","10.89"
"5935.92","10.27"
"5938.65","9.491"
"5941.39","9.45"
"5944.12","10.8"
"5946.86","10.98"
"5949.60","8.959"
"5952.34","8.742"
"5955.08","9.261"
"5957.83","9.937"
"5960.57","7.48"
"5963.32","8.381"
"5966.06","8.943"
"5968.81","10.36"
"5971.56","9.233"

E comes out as 5876.08 angstrom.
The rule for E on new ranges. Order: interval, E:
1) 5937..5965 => 5946.86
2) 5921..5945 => 5933.18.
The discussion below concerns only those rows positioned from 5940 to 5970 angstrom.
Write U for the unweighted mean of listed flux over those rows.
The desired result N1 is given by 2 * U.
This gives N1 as 18.8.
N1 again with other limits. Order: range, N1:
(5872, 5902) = 18.0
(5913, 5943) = 18.5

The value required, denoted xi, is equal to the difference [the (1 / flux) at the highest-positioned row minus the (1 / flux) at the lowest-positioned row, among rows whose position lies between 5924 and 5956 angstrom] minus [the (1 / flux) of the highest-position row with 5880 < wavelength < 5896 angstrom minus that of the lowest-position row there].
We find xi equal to 0.004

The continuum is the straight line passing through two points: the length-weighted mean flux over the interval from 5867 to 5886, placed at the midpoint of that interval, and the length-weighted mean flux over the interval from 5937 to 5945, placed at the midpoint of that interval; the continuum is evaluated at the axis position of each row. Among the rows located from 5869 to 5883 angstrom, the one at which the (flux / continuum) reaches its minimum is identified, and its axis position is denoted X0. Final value 5878.79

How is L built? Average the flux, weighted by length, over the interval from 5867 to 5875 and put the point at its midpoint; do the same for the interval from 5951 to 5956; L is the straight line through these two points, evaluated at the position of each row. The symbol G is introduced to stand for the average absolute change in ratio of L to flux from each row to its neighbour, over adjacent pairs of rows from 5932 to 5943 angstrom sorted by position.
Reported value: 0.04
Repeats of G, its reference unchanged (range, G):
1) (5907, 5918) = 0.13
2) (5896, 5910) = 0.11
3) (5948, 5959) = 0.05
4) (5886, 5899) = 0.25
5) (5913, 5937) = 0.24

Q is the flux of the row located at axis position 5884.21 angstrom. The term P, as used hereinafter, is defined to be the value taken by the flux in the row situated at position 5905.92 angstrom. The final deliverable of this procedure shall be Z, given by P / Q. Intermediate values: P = 8.911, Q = 9.01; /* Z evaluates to 0.99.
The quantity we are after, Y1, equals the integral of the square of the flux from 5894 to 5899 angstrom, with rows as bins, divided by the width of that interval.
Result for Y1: 94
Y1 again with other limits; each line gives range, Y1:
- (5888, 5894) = 61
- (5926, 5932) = 61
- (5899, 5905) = 111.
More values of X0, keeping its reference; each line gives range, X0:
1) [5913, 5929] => 5927.72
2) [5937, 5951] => 5949.60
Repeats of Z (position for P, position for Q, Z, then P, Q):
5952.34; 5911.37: 0.84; 8.742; 10.35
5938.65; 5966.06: 1.06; 9.491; 8.943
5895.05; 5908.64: 0.91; 8.63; 9.47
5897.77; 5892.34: 1.23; 10.63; 8.669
